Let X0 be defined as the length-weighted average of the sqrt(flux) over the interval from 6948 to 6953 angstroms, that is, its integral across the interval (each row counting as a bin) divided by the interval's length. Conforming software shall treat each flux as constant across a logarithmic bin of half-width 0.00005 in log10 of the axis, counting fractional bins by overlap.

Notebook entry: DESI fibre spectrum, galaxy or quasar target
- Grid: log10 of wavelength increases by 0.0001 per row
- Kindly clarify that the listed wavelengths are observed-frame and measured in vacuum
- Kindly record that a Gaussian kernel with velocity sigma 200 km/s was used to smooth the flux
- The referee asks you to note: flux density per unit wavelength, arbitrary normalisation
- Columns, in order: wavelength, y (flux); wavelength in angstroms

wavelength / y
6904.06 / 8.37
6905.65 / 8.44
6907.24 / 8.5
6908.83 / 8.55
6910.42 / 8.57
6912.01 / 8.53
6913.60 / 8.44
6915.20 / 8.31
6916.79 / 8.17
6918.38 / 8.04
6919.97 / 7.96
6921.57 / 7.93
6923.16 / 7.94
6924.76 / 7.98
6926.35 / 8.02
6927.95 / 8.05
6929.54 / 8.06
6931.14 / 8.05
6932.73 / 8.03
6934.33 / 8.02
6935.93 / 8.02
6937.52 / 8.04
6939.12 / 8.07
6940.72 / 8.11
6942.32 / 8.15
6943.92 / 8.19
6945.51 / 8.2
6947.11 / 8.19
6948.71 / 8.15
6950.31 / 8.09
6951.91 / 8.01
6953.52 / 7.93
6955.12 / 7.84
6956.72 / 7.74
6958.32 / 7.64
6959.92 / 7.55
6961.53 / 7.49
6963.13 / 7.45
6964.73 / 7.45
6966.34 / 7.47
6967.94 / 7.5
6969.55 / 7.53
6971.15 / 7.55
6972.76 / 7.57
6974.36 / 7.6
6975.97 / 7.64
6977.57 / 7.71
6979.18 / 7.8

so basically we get 2.84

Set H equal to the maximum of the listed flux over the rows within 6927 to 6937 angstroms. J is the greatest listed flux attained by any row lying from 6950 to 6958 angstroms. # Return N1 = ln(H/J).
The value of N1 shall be 0.00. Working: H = 8.06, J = 8.09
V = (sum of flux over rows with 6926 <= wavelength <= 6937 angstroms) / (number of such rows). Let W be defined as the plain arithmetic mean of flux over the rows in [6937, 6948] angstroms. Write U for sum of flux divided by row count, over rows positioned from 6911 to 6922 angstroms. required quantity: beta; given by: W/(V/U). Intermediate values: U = 8.20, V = 8.04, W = 8.14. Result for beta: 8.3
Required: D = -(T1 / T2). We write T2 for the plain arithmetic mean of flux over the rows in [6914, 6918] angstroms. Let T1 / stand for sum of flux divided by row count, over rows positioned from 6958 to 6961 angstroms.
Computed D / -0.92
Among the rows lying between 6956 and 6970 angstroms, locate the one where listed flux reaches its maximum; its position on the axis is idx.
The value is 6956.72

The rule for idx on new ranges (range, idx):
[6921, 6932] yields 6929.54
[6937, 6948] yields 6945.51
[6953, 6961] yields 6953.52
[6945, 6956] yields 6945.51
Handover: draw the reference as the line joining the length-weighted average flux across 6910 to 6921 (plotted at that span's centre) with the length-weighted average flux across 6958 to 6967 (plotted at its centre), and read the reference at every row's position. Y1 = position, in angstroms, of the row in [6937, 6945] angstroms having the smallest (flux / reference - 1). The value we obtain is 6937.52 angstroms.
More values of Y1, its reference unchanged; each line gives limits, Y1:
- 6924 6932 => 6924.76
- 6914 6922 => 6921.57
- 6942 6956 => 6955.12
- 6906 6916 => 6915.20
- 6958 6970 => 6963.13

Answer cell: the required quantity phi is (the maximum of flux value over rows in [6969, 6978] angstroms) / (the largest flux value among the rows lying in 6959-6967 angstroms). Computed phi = 1.02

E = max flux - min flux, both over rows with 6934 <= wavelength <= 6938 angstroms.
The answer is 0.02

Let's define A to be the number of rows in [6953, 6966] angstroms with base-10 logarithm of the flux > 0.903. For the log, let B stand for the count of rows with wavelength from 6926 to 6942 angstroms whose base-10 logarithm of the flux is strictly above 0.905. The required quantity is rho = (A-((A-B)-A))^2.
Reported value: 36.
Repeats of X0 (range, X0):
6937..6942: 2.84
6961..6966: 2.73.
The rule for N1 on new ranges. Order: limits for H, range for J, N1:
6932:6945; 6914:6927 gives -0.01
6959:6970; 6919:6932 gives -0.07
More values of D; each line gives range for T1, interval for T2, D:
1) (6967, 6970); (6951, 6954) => -0.94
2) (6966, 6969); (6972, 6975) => -0.99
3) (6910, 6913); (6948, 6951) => -1.05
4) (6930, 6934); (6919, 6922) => -1.01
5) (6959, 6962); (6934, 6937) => -0.94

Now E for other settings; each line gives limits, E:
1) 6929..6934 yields 0.03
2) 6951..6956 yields 0.17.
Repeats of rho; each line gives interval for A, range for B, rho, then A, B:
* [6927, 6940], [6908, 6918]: 196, 8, 6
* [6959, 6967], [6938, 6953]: 64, 0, 8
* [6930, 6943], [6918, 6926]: 81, 8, 1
